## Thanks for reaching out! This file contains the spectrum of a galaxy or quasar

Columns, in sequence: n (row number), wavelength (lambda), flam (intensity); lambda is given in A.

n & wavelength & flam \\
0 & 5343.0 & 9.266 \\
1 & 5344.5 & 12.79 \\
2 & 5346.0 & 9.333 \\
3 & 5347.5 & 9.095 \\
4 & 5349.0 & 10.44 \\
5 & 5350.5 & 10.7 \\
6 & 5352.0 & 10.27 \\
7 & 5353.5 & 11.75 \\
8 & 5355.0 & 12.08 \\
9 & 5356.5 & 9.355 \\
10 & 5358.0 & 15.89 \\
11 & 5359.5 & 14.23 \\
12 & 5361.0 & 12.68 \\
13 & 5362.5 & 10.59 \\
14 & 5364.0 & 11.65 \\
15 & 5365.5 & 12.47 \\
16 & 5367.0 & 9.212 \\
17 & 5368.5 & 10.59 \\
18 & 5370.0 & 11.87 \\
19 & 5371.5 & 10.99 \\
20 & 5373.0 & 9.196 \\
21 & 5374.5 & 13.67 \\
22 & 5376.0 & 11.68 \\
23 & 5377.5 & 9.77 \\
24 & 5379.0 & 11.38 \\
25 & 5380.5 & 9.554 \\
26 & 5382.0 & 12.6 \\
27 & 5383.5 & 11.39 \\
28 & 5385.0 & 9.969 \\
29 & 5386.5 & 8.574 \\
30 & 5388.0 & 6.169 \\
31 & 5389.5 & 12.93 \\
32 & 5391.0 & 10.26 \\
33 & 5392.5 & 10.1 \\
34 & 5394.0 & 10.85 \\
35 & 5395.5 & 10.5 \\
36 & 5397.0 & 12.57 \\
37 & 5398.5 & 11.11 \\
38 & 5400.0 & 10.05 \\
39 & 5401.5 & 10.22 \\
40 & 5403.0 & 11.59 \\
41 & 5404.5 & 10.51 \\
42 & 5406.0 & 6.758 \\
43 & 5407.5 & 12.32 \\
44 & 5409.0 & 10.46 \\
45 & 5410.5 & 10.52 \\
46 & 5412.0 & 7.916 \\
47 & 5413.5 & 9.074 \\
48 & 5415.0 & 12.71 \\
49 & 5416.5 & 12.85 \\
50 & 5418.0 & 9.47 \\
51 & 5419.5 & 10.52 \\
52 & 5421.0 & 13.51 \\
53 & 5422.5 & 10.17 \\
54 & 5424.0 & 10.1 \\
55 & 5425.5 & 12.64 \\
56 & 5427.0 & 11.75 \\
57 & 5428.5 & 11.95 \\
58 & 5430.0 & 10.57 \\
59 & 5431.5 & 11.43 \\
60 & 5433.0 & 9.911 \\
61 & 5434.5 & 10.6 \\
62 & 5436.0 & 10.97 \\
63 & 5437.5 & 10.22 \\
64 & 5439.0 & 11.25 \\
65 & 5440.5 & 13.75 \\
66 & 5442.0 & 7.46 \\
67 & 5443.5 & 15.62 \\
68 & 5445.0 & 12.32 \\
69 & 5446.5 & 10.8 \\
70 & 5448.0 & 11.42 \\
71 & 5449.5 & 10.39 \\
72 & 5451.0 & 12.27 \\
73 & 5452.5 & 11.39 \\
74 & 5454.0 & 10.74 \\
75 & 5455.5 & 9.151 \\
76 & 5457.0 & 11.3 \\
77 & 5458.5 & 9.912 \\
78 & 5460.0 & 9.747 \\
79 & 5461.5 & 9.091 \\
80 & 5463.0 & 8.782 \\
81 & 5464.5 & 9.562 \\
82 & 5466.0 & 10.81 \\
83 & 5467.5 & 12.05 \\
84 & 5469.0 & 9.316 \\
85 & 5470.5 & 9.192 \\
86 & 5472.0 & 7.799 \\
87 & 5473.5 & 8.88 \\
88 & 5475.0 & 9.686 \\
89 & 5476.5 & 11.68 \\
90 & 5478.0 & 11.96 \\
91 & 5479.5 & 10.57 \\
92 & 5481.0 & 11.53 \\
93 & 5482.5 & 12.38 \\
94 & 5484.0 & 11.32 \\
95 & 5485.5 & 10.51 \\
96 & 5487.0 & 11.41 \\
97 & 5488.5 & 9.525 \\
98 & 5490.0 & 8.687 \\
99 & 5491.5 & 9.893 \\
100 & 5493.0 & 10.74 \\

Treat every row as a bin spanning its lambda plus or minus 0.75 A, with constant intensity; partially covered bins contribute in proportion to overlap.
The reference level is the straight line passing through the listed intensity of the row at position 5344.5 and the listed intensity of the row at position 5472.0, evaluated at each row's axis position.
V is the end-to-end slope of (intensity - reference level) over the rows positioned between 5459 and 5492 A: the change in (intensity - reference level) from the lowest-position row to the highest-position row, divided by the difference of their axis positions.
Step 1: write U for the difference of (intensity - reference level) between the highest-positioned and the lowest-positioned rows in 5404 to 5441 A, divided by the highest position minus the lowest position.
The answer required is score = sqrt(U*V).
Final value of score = 0.075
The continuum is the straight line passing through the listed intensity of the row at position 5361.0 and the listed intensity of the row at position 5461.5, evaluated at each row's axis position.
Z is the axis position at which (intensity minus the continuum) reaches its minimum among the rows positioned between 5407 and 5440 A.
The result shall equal 5412.0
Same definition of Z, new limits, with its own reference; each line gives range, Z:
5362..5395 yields 5388.0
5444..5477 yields 5472.0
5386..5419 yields 5388.0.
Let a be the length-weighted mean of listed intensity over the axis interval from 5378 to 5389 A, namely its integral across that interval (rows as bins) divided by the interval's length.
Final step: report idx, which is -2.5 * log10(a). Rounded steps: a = 10.0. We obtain -2.50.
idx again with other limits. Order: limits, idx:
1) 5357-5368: -2.72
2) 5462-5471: -2.49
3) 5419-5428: -2.65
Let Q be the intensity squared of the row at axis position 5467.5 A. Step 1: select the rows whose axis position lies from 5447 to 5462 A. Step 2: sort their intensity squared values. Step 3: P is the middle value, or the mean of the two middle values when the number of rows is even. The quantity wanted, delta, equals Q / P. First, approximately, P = 112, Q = 145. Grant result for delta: 1.30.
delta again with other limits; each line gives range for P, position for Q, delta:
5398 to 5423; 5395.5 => 1.00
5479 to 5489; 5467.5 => 1.13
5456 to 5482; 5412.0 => 0.66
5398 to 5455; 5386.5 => 0.63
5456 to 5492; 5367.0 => 0.87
